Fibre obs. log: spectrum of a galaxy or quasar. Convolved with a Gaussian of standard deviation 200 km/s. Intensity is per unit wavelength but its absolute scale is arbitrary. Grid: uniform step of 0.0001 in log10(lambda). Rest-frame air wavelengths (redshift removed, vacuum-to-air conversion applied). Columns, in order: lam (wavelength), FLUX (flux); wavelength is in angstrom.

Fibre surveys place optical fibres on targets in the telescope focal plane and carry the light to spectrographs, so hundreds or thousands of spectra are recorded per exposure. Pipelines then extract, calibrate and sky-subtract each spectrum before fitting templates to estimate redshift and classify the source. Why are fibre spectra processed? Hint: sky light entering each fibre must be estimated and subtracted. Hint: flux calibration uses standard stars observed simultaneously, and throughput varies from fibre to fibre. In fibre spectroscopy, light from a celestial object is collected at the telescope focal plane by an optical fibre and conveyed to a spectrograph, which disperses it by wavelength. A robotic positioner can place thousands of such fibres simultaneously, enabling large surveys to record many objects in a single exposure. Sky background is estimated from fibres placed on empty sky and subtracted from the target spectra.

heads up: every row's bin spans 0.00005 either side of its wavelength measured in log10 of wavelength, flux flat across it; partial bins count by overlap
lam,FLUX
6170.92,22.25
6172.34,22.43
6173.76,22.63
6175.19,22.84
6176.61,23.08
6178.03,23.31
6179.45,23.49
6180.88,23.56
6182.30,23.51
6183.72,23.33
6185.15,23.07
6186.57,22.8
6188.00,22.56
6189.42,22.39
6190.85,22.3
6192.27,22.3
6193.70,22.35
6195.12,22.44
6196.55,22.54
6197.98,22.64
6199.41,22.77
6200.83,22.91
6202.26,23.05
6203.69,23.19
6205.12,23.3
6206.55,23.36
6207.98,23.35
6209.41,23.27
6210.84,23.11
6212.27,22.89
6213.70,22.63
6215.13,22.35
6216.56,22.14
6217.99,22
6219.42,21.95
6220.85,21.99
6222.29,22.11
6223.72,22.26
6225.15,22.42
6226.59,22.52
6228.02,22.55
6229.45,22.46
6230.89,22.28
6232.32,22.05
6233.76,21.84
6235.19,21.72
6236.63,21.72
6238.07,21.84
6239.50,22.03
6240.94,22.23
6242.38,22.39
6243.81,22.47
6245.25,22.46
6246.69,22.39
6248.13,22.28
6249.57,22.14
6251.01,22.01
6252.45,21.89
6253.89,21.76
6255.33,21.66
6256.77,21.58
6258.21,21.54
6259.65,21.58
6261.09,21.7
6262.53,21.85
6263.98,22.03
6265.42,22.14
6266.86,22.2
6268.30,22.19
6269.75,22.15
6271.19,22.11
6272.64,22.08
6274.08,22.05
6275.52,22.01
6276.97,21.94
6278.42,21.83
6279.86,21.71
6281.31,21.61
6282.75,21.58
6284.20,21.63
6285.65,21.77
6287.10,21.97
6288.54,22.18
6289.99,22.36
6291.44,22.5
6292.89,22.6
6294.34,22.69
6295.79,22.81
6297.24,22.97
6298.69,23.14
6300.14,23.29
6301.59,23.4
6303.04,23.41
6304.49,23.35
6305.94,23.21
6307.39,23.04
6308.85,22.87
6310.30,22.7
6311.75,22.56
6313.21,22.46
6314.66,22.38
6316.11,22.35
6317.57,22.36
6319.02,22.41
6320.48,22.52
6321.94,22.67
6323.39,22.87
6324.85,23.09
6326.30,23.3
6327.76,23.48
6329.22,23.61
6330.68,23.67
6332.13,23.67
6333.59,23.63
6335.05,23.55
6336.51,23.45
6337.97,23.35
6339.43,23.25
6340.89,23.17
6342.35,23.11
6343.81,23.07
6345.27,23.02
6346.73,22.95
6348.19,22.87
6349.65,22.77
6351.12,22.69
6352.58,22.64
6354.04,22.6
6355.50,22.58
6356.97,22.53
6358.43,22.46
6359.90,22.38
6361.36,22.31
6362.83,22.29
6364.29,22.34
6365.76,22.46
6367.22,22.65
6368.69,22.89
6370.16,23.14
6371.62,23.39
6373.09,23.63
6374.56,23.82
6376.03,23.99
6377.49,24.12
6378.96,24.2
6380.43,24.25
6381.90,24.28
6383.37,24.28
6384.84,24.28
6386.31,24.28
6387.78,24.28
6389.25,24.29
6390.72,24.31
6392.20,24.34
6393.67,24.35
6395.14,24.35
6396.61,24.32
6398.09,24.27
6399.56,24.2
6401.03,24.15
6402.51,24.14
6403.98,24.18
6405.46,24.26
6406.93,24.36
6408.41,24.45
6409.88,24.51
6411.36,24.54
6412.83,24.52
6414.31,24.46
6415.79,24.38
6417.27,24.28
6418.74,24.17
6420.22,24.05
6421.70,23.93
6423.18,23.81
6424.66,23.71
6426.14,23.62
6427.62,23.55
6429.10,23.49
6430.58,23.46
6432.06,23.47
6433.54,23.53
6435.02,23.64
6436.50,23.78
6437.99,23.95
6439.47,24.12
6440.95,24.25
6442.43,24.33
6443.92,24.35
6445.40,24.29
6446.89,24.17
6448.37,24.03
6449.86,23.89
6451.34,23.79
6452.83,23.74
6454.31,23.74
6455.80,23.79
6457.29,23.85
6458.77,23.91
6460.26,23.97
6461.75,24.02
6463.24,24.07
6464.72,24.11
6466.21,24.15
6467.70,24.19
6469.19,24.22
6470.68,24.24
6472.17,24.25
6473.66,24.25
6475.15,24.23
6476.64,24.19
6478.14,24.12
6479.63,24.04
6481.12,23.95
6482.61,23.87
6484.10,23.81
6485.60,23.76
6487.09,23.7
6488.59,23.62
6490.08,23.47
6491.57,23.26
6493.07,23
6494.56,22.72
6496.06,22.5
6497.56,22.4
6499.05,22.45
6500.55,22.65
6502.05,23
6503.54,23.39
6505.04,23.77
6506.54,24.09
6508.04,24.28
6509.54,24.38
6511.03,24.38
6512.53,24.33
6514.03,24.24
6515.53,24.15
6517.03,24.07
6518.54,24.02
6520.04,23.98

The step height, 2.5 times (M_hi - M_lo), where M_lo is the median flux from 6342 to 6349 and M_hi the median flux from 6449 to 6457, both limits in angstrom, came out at 1.9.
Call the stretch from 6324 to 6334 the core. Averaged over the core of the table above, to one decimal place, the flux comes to 23.5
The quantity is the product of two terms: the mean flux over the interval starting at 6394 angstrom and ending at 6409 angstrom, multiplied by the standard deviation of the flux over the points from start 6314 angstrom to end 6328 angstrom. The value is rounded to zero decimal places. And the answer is 10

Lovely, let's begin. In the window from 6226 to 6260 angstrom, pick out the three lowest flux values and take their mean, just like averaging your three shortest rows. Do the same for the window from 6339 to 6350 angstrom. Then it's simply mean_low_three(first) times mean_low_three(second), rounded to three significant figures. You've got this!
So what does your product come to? 493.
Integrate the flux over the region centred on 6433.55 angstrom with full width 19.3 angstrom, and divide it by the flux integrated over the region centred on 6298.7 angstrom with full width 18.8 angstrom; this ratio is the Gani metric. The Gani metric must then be 1.06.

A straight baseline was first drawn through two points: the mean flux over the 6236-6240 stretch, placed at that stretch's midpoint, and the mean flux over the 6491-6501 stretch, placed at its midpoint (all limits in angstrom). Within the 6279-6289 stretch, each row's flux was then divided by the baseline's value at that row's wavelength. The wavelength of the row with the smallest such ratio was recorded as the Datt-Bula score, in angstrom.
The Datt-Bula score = 6282.75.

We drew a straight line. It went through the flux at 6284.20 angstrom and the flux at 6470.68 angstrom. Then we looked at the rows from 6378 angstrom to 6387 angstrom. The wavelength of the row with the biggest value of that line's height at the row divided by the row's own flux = 6386.31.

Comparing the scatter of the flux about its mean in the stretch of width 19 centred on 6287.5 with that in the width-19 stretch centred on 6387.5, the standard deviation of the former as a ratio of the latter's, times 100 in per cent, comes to 1071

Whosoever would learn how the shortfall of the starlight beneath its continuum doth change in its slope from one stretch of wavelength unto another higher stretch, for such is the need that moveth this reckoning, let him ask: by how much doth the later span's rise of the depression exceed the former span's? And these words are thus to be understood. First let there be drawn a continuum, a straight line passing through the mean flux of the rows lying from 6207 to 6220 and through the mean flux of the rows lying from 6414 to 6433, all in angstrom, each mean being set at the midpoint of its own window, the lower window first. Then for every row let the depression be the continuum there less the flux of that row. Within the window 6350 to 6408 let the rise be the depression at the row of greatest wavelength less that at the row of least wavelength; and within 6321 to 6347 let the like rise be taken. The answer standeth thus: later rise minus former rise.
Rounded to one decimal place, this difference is -1.2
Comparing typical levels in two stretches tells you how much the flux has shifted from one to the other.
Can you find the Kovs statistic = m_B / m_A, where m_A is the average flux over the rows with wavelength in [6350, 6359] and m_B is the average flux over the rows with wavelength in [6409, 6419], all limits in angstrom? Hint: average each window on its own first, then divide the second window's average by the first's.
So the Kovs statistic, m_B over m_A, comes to 1.08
